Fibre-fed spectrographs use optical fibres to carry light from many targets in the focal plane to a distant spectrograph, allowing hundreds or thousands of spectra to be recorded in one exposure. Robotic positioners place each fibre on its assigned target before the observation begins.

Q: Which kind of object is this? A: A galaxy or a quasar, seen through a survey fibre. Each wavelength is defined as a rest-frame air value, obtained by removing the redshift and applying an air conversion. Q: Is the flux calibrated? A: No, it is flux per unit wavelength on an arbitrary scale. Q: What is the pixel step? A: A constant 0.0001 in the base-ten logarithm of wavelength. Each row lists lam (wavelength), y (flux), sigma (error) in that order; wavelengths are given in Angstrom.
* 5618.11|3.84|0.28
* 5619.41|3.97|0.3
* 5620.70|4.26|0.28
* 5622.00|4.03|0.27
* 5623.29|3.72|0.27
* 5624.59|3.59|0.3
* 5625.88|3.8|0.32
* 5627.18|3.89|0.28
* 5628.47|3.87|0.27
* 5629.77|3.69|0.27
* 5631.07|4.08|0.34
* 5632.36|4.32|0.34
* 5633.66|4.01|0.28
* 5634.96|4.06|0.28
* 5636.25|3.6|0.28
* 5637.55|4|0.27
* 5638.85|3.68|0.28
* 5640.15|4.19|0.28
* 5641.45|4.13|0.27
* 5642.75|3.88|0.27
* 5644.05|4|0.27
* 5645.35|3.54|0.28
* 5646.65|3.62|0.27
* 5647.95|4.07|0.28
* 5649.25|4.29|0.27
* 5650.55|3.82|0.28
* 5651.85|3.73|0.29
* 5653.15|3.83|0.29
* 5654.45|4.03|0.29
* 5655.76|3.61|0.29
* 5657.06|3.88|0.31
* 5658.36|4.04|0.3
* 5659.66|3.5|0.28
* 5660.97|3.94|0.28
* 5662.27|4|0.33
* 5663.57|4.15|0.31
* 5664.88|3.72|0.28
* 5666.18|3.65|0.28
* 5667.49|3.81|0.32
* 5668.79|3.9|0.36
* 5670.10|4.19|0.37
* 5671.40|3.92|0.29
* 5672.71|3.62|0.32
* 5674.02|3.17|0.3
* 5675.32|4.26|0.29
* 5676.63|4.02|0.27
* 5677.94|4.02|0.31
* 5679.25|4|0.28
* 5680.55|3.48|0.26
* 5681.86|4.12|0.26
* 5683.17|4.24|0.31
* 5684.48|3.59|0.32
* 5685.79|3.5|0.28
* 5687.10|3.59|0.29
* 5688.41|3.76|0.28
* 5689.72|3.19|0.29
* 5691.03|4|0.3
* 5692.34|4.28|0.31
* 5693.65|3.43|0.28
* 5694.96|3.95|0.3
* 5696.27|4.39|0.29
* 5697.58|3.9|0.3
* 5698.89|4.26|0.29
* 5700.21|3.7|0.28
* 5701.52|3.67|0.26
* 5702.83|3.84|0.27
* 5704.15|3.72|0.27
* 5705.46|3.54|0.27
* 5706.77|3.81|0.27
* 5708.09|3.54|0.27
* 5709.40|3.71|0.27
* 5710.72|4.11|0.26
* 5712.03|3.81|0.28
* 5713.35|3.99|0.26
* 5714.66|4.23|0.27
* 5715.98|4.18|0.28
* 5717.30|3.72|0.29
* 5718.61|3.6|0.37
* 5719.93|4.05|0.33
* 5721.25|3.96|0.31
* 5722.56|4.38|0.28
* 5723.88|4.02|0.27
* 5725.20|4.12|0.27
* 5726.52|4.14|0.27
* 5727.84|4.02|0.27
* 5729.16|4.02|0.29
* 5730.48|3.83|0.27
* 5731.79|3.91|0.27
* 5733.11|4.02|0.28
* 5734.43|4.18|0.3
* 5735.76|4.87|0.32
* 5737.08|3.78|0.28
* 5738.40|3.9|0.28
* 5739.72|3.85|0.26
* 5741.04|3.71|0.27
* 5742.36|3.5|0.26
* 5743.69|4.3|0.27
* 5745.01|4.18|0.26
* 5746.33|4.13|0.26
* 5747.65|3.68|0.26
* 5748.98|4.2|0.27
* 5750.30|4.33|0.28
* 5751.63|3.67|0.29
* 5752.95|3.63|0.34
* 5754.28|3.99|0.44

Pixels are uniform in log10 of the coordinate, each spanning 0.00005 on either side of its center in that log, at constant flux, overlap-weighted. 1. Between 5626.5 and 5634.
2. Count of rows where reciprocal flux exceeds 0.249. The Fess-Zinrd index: 4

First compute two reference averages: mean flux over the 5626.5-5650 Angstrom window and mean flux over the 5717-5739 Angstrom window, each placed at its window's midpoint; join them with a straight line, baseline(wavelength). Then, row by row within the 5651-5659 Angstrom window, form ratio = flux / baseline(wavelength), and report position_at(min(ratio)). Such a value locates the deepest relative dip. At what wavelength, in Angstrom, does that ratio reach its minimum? 5655.76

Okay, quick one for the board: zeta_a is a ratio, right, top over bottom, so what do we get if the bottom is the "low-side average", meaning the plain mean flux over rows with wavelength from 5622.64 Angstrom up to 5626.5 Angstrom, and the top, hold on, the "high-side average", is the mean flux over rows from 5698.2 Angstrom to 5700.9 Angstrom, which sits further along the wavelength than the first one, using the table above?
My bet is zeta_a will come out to 1.07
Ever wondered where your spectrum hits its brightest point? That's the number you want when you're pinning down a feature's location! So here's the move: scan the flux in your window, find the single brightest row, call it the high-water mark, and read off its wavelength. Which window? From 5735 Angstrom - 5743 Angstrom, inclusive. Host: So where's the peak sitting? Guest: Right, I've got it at 5735.76 Angstrom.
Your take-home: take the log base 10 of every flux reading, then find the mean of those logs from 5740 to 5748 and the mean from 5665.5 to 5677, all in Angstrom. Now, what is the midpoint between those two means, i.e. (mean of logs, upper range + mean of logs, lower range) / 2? 0.587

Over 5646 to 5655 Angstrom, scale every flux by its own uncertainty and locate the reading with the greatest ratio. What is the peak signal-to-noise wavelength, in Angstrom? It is 5649.25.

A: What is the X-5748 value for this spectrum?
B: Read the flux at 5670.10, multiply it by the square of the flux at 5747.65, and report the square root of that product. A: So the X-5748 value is 7.53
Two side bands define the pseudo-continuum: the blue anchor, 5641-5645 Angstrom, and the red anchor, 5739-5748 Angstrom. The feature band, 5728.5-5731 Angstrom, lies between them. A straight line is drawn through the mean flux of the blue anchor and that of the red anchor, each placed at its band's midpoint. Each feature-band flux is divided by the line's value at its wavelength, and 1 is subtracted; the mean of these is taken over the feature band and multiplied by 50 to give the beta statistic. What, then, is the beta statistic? 0.1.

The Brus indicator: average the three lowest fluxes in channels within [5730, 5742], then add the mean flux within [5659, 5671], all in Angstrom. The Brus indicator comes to 7.65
